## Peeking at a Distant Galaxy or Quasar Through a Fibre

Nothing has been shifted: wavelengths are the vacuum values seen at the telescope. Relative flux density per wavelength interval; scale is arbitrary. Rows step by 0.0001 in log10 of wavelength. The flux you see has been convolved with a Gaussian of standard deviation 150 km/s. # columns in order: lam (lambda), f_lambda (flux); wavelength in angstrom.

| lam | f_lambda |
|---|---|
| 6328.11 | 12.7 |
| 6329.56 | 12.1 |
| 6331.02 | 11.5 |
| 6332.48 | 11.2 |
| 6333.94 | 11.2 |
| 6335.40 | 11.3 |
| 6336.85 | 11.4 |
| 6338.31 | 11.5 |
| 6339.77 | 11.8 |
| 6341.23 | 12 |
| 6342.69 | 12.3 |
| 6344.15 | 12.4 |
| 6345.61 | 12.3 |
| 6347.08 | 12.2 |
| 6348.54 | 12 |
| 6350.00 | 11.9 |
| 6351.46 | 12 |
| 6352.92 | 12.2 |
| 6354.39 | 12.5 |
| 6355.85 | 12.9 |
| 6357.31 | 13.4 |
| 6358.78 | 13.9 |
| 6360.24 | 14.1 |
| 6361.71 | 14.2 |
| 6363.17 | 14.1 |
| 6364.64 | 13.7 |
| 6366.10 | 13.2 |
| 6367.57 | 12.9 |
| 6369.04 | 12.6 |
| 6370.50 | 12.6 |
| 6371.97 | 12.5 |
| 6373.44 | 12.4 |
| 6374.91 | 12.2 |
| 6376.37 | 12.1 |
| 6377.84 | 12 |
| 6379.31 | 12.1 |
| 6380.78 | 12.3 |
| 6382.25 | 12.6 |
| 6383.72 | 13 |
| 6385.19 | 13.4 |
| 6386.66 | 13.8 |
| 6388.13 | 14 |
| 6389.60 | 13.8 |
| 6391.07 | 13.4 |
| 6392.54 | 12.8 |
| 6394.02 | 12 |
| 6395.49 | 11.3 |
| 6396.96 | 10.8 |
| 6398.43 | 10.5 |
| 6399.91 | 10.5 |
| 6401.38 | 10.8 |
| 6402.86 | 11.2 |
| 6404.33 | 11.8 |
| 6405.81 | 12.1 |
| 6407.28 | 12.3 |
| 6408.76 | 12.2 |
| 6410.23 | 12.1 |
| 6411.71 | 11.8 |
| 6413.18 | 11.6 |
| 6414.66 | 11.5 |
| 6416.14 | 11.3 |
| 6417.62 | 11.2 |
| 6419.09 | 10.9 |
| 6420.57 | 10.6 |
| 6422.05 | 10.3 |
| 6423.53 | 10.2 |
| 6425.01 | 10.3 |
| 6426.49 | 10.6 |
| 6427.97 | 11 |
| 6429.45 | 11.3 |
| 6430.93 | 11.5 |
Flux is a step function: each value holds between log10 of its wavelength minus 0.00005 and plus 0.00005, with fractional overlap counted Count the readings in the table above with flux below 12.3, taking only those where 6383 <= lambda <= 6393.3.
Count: 0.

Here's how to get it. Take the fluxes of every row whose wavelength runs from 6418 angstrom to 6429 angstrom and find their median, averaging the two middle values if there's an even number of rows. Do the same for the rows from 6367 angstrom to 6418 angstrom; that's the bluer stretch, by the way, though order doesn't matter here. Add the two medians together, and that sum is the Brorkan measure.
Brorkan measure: 22.7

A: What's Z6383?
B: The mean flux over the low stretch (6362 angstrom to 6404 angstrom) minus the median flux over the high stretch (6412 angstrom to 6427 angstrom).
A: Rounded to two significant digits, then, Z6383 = 1.7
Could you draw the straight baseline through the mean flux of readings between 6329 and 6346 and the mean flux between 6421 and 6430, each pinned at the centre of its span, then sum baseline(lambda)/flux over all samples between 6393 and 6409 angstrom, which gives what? 11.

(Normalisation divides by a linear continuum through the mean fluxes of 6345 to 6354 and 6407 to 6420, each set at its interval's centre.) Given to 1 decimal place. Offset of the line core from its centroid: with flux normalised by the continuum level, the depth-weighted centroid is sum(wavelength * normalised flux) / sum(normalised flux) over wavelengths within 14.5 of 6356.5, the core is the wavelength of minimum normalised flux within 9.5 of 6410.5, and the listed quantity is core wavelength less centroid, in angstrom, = 44.5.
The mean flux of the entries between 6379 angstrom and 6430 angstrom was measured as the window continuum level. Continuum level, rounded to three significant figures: 11.8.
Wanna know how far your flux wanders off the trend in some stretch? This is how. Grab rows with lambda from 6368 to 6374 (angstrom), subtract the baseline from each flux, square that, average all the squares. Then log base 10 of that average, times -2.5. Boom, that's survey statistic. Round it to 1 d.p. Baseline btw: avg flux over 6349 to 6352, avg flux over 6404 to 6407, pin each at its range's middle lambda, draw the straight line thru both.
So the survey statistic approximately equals 1.2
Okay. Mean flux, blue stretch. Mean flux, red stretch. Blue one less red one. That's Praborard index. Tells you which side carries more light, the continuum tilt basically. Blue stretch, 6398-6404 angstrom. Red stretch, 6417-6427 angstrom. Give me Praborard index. 0.2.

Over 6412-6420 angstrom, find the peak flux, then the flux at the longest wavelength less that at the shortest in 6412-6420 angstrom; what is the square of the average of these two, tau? 30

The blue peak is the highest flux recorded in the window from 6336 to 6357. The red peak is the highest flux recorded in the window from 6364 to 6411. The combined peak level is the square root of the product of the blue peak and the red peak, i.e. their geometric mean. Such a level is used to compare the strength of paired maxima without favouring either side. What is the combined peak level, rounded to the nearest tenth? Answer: 13.4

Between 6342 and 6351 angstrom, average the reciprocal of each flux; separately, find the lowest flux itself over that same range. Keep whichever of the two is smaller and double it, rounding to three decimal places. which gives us 0.164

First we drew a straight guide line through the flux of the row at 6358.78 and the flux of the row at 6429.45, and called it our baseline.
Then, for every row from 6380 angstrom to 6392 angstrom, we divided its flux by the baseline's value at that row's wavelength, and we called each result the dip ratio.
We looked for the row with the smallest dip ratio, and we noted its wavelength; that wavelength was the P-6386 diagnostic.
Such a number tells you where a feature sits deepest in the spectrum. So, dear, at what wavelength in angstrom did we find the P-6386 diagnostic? 6380.78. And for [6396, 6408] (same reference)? 6398.43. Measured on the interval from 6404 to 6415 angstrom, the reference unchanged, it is 6404.33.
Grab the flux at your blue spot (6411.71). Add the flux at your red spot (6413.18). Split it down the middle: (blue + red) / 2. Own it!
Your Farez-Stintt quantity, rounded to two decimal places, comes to 11.70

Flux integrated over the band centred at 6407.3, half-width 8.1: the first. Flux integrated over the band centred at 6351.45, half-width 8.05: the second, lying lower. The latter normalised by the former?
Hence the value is 1.07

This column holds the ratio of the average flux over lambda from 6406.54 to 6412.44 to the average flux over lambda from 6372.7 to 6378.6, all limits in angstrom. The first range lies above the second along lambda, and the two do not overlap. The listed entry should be 0.99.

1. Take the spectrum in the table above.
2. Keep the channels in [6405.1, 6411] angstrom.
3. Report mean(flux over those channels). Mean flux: 12.2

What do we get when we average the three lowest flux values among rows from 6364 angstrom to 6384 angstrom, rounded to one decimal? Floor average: 12.1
